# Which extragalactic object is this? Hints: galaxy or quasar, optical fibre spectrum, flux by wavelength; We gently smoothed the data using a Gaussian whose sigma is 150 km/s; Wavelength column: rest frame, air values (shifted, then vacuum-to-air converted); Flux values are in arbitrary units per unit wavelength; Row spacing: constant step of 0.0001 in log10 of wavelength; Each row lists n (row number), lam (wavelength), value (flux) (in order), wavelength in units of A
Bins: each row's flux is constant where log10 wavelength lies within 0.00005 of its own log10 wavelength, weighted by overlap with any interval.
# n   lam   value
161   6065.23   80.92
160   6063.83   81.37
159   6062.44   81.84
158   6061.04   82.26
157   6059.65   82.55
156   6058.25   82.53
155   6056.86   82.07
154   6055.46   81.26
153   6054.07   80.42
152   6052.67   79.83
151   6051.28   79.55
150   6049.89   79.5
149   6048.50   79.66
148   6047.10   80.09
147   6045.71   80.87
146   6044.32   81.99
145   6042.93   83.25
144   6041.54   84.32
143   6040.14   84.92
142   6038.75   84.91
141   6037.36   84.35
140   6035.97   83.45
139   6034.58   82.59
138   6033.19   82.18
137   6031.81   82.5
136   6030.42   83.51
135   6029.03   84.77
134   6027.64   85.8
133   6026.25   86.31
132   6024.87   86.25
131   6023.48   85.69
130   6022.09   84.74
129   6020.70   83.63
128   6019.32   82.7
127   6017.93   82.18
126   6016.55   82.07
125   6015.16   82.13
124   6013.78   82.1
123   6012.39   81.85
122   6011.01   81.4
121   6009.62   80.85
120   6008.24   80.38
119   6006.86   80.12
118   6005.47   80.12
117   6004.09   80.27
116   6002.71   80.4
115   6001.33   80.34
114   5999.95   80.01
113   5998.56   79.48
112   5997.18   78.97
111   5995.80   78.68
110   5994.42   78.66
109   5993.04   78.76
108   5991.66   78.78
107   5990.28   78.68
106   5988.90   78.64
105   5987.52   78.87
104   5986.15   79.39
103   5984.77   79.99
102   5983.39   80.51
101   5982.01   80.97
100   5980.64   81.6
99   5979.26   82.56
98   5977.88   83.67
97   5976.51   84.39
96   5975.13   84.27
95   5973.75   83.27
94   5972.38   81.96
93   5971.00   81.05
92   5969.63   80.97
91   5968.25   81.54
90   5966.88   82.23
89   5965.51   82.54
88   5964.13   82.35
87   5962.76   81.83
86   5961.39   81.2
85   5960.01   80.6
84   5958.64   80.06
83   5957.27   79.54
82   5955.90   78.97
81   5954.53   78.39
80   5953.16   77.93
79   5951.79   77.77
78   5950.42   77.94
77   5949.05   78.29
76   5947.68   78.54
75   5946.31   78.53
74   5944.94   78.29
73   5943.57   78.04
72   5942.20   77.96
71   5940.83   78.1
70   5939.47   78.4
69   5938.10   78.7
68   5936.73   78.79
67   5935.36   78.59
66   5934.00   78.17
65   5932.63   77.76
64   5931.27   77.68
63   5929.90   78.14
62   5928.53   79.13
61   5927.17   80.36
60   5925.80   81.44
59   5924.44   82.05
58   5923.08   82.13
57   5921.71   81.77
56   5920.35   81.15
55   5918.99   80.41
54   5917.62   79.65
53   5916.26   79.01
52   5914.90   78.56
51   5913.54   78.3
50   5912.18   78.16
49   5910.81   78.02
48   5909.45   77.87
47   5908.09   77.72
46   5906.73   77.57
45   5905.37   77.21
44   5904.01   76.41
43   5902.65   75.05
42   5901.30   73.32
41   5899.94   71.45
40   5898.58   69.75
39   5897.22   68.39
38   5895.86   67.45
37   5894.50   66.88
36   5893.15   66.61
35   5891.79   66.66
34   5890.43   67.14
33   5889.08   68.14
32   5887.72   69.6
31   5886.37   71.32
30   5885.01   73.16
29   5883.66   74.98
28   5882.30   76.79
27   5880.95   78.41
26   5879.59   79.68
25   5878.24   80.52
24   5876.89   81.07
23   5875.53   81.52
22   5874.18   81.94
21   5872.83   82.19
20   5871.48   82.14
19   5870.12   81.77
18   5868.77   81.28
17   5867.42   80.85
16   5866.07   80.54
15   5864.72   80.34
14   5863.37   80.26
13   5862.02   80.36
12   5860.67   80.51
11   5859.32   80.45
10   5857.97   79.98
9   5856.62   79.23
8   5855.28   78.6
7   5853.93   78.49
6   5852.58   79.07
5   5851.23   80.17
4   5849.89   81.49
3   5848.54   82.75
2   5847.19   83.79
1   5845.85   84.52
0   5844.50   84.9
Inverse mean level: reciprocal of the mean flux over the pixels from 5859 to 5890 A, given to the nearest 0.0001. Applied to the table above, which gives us 0.0127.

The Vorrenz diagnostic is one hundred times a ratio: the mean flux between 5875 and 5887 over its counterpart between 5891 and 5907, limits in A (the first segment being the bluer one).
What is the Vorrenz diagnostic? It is 109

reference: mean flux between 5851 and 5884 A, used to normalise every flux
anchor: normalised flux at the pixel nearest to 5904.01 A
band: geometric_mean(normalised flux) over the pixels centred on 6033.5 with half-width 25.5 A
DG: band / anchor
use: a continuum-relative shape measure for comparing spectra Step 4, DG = 1.08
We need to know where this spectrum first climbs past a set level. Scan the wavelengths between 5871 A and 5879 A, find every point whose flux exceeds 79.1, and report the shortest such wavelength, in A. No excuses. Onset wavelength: 5871.48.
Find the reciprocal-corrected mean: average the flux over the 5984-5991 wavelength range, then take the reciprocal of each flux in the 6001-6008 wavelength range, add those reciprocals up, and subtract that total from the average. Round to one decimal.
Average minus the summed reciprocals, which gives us 79.1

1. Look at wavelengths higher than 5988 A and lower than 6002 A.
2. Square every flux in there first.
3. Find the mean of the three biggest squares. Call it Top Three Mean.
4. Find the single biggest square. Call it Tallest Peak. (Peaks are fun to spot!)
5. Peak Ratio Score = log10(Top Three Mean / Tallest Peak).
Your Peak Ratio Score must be -0.0043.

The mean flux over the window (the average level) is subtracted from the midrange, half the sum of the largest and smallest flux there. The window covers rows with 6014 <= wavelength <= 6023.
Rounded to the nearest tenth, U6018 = 0.5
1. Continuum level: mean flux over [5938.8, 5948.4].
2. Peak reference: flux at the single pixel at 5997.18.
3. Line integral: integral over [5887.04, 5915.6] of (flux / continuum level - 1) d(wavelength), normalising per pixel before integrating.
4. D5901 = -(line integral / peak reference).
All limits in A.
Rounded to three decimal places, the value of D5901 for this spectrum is 0.025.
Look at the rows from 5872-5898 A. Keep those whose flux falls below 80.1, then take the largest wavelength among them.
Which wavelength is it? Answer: 5897.22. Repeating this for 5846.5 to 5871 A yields 5857.97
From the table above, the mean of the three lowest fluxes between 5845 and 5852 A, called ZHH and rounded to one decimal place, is 81.5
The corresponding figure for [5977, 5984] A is 81.0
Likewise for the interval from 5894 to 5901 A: 67.6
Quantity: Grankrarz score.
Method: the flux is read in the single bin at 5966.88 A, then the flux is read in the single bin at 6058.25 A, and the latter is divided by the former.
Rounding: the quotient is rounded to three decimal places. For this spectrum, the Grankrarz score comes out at 1.004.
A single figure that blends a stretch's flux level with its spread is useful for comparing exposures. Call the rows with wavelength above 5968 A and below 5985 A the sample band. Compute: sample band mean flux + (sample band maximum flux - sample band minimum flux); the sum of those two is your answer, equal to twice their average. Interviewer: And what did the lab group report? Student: 86.5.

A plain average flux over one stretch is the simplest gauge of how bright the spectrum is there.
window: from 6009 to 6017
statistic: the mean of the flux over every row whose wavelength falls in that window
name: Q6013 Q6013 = 81.7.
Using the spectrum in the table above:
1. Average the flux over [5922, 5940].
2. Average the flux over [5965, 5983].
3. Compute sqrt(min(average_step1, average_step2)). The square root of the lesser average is 8.91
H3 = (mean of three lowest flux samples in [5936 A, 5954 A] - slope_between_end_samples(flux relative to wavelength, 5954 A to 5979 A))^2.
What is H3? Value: 6030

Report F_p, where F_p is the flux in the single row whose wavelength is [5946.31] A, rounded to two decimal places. 78.53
